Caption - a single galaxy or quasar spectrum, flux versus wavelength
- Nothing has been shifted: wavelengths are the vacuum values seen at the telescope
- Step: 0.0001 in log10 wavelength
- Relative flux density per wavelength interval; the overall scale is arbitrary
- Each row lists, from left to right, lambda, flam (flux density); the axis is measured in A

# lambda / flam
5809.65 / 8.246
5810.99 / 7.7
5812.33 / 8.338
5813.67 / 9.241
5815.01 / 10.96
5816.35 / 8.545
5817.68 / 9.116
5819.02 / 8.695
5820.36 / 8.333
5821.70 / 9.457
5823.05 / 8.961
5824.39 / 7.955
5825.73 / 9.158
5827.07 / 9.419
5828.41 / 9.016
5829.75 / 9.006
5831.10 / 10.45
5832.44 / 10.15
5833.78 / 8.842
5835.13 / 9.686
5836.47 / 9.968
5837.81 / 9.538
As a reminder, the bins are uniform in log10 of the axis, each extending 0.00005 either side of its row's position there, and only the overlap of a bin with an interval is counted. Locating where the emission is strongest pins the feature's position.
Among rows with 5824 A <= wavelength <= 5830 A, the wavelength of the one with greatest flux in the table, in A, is 5827.07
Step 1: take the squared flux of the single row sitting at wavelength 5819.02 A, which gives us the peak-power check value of 76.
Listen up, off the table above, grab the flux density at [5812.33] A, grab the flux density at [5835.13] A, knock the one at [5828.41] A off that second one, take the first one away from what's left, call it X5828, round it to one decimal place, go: -7.7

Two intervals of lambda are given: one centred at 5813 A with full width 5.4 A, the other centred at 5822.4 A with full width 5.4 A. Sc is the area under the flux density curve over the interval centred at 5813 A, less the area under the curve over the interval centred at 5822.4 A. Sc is 2.0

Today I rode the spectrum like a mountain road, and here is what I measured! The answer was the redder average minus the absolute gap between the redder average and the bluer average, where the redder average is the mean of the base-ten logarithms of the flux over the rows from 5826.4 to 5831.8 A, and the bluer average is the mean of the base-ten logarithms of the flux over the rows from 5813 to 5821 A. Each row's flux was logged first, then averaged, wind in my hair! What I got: 0.960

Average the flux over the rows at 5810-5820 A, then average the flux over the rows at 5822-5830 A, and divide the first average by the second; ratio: 1.00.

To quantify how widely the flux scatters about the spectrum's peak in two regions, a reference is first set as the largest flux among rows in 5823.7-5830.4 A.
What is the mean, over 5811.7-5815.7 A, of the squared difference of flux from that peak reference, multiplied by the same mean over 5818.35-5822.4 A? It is 0.7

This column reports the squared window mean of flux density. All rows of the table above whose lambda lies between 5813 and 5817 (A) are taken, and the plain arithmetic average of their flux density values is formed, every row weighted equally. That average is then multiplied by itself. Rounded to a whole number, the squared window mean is 92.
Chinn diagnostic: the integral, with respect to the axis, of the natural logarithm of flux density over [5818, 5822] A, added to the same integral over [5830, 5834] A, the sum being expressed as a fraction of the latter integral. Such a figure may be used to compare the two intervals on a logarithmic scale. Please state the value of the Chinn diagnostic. 2.0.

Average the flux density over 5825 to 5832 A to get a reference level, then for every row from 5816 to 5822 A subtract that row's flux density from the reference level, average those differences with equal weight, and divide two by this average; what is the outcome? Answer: 3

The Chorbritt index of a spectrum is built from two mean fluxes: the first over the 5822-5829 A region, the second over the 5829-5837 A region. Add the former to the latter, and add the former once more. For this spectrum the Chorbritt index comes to 27.5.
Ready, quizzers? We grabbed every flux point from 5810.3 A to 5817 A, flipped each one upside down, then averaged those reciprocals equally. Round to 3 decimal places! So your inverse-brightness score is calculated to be 0.113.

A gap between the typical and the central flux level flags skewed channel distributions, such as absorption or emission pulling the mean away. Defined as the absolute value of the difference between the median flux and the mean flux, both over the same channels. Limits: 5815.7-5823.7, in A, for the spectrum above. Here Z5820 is 0.02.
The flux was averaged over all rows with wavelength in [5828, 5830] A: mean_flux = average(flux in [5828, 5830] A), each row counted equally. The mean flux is 9.0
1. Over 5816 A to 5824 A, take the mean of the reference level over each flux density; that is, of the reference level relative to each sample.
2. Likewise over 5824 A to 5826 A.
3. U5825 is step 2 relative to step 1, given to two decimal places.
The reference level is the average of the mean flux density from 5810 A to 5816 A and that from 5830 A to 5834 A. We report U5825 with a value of 1.04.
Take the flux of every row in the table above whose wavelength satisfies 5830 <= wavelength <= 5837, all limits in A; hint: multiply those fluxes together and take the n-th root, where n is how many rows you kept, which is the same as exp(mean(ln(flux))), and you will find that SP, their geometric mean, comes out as 9.80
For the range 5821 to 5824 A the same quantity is 9.21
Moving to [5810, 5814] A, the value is 8.40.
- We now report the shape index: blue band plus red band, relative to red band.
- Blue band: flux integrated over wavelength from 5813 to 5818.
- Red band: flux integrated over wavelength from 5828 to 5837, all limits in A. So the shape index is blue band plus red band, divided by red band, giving 1.6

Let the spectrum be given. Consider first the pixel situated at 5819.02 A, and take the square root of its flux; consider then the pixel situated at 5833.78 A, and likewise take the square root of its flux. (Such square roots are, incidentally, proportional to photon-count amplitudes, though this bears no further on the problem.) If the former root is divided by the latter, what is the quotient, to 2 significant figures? 0.99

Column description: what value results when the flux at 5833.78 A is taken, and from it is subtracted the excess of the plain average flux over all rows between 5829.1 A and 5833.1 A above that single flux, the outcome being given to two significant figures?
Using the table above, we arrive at 7.8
